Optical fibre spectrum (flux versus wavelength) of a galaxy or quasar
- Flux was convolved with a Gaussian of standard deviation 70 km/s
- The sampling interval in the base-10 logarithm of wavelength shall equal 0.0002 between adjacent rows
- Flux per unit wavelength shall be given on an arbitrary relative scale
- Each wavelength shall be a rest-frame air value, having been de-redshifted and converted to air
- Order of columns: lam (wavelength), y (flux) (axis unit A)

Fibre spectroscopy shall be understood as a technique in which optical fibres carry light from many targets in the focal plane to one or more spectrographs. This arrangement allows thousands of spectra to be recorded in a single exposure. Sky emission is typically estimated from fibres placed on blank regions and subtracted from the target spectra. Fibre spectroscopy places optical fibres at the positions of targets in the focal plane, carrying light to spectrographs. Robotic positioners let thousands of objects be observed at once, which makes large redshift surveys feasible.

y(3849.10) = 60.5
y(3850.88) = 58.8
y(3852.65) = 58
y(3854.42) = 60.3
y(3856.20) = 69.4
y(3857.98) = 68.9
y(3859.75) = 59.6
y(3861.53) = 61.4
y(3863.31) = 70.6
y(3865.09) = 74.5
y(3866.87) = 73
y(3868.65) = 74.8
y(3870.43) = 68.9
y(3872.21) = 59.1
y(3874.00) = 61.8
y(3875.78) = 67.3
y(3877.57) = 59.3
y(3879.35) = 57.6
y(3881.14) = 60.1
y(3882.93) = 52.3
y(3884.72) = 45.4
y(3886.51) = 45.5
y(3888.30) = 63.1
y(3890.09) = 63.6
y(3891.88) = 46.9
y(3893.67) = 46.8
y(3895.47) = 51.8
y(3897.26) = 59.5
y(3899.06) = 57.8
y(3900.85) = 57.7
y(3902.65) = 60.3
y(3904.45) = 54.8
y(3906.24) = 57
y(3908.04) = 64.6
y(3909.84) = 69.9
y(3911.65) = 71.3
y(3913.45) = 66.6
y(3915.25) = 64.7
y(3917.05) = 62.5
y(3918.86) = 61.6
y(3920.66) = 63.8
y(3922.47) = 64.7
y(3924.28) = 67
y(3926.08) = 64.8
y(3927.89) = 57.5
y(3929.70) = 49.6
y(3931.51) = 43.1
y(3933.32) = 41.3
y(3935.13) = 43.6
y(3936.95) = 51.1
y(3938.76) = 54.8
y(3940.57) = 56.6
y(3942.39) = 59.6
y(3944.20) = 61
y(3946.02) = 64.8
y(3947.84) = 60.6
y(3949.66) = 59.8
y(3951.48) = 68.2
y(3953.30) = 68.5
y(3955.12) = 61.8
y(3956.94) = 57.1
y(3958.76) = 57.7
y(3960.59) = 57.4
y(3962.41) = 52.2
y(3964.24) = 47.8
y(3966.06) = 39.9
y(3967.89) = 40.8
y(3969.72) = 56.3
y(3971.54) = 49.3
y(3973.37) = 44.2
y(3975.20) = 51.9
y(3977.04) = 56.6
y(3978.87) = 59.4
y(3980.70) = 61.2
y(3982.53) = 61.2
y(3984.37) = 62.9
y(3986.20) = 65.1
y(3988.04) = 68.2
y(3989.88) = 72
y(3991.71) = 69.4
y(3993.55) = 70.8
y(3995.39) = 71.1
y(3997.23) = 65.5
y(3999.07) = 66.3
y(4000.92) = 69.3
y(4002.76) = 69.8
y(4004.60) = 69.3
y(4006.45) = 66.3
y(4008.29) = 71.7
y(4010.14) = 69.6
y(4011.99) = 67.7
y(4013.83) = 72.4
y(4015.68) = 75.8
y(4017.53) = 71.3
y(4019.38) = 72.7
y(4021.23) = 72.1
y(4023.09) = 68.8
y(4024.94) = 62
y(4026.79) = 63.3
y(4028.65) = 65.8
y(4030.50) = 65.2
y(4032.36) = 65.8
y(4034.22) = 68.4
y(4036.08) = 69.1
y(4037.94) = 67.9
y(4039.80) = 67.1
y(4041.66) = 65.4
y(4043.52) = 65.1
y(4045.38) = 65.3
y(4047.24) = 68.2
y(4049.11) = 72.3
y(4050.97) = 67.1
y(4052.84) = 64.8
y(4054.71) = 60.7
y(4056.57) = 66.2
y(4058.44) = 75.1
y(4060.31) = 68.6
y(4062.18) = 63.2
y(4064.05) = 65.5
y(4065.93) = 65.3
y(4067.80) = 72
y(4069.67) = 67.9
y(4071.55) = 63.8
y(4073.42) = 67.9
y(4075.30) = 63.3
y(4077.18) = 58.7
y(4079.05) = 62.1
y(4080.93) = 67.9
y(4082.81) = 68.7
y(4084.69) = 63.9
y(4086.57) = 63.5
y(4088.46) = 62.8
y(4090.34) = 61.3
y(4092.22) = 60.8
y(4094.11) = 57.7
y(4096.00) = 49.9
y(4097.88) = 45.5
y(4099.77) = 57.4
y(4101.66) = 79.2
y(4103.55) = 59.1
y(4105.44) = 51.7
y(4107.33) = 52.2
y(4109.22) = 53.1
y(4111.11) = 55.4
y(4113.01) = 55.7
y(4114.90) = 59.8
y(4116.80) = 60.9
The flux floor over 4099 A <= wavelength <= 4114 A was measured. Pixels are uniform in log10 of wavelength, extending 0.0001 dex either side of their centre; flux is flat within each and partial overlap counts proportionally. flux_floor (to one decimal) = 51.7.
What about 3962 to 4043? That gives 39.9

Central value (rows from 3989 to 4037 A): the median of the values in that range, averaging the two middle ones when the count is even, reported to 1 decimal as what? 69.3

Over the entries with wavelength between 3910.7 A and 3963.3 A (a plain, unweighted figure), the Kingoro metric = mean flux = 59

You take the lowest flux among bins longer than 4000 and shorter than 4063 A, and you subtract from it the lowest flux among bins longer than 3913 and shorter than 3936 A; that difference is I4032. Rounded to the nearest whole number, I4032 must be 19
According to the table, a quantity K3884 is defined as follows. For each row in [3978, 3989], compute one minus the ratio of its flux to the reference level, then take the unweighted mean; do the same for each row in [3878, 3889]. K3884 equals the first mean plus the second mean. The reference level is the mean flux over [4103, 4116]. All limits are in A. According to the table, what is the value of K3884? -0.12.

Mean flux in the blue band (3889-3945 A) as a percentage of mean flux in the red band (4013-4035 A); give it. 84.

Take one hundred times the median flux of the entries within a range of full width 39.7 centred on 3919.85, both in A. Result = 6095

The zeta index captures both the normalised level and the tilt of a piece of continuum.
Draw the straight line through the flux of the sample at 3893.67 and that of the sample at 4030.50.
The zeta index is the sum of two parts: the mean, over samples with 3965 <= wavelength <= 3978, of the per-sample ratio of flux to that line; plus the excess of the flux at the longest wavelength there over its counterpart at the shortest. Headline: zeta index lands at 18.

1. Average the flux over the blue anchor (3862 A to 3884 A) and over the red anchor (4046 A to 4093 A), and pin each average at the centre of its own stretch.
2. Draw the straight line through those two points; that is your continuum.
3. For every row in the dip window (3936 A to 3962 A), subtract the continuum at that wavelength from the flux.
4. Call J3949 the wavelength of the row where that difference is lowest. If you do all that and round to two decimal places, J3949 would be 3936.95 A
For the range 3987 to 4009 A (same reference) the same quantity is 3997.23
